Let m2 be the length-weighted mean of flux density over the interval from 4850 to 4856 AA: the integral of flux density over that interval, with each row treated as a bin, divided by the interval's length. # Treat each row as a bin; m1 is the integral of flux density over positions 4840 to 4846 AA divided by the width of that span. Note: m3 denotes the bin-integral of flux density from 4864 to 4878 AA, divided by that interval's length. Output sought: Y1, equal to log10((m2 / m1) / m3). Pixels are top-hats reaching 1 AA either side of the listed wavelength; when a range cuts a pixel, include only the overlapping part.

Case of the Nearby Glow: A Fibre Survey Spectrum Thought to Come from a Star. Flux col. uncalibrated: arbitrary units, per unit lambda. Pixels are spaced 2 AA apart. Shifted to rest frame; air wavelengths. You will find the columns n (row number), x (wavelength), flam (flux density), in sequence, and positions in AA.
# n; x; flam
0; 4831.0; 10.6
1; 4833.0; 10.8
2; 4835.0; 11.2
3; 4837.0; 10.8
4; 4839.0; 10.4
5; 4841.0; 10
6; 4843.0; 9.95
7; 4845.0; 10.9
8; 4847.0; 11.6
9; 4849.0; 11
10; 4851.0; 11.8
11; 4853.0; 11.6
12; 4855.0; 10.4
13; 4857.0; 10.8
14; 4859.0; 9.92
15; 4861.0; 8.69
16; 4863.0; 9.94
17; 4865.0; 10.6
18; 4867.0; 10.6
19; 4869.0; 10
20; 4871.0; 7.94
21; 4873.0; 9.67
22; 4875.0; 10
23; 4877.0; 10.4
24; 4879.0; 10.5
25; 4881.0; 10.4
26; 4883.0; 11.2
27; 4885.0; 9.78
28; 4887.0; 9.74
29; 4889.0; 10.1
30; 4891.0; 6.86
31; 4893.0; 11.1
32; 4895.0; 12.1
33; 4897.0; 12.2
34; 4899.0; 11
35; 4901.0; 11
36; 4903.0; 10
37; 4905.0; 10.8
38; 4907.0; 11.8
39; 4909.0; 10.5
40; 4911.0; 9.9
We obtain -0.96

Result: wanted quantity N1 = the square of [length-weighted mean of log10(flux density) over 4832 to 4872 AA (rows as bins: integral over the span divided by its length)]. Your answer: 1.03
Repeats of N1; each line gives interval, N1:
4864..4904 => 1.02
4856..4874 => 0.98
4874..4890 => 1.02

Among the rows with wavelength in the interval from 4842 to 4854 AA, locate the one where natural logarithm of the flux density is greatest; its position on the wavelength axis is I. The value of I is 4851.0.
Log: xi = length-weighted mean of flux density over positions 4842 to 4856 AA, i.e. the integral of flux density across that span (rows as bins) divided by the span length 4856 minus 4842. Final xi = 11.0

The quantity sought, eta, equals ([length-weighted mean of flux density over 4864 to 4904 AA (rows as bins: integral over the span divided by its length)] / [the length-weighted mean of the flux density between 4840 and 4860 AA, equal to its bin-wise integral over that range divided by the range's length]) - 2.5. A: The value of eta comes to -1.55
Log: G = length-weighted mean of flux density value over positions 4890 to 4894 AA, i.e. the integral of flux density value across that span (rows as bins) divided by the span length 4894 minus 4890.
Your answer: 9.0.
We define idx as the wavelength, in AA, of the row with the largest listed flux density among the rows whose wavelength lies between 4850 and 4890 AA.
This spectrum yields 4851.0 AA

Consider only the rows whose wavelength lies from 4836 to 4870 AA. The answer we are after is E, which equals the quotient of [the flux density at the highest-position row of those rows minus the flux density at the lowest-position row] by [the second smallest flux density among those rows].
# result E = -0.081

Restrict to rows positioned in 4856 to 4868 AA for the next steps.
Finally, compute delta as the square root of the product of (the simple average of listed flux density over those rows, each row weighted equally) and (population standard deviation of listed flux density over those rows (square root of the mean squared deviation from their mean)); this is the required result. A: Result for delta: 2.7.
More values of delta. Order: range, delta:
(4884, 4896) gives 4.0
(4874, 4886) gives 2.2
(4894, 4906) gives 2.9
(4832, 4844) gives 2.2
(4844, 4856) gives 2.3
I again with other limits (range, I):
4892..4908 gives 4897.0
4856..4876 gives 4857.0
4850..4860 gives 4851.0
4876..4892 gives 4883.0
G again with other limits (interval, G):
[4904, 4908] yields 11.3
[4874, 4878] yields 10.2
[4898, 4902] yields 11.0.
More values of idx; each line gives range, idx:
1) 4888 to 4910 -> 4897.0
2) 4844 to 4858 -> 4851.0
